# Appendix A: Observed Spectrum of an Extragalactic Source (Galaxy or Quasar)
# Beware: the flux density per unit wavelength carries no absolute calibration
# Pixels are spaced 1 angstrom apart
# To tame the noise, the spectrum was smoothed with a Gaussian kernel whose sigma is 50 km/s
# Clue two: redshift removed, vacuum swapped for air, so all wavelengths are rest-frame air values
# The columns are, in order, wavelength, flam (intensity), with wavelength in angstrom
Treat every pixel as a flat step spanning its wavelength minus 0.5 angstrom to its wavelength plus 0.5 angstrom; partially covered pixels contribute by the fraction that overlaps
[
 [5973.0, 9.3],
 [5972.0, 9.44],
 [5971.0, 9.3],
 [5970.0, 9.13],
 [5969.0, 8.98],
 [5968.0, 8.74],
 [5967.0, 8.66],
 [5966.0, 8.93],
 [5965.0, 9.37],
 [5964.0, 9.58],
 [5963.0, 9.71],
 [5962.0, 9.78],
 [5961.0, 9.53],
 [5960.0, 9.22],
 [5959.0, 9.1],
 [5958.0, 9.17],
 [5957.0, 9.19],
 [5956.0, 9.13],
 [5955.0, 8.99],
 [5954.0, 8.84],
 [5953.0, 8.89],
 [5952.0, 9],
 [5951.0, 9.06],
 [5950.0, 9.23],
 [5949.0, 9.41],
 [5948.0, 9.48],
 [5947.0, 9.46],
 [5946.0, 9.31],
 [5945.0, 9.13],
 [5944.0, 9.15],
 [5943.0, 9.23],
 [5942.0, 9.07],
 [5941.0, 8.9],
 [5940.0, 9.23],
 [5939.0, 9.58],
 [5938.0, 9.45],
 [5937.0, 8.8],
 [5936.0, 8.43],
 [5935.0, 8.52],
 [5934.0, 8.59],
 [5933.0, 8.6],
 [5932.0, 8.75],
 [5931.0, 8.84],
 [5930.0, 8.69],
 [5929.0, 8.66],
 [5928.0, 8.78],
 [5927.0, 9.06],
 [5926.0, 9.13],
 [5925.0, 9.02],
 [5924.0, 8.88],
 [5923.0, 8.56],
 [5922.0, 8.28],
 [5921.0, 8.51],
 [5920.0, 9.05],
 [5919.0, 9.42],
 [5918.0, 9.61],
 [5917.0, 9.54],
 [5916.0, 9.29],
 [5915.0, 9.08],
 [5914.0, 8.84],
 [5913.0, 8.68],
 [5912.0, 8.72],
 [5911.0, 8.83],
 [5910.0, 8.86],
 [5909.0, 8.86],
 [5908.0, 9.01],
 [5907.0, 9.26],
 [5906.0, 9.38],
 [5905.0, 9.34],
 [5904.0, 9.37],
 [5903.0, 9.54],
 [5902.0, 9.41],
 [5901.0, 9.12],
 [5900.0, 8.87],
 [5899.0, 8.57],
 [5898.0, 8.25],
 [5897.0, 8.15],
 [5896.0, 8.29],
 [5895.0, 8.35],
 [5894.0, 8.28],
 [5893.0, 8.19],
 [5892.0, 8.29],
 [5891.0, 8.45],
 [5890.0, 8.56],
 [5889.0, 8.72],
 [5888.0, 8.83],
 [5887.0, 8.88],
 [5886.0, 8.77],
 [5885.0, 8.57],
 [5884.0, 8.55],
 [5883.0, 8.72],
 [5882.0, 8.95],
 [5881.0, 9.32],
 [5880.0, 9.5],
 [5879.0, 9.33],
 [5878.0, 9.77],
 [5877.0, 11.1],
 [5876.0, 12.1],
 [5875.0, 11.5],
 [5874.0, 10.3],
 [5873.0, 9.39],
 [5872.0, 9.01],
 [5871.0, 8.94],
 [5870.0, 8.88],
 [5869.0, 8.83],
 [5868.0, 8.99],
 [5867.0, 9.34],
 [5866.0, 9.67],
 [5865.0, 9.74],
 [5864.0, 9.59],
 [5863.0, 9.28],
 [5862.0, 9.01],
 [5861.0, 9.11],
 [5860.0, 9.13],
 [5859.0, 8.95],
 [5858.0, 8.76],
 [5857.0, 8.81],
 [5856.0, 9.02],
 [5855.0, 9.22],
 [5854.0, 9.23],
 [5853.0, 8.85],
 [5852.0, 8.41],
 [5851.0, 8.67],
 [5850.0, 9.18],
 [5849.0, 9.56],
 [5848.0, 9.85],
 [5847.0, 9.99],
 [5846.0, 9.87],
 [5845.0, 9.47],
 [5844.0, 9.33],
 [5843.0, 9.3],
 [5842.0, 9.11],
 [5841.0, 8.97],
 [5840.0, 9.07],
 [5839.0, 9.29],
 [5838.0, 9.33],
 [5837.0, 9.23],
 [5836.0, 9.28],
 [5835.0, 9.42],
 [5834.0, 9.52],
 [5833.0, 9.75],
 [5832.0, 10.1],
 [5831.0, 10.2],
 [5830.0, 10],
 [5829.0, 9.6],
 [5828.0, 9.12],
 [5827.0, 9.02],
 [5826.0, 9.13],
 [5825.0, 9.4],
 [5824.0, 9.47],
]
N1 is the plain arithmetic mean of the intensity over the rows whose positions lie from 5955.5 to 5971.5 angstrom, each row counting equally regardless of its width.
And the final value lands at 9.2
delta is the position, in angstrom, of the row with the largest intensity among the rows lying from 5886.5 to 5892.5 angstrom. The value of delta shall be 5887.0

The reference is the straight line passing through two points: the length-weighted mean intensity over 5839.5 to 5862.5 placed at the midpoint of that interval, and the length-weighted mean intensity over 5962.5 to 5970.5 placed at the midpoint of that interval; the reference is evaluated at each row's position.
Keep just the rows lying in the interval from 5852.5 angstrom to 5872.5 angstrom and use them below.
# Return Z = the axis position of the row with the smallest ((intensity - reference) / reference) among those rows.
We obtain 5858.0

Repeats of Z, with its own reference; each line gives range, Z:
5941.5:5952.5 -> 5952.0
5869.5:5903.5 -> 5897.0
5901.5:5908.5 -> 5908.0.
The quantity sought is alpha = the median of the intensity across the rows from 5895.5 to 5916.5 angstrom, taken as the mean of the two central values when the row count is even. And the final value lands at 8.9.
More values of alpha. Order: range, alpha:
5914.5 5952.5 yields 9.1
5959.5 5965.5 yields 9.6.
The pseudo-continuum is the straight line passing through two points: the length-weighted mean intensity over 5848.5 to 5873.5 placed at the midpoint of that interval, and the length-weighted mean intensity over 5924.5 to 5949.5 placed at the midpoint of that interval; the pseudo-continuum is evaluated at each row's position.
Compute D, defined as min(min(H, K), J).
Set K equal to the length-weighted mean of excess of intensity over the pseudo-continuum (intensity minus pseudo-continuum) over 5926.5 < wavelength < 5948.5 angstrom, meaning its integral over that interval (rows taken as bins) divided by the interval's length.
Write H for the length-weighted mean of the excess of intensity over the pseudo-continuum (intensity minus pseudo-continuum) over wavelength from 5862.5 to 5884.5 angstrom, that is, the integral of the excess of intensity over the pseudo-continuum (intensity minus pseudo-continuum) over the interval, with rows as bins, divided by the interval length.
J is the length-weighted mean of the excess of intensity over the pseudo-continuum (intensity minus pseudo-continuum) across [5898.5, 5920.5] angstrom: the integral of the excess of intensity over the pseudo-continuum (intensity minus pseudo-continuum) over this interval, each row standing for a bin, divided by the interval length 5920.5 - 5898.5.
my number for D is -0.02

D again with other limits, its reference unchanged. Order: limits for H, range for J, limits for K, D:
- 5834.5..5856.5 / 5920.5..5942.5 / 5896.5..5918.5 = -0.18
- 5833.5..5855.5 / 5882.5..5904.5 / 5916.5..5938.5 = -0.39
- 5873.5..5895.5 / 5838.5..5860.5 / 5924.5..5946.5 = -0.06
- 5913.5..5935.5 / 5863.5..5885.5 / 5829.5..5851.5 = -0.13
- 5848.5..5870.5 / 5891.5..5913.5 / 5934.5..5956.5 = -0.25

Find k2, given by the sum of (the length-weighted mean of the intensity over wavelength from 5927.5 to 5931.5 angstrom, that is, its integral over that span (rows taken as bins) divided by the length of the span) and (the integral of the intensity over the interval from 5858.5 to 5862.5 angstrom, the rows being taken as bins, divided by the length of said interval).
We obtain 17.79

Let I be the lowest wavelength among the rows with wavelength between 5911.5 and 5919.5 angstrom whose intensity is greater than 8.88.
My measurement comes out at 5915.0 angstrom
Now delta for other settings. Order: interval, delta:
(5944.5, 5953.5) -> 5948.0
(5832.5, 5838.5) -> 5833.0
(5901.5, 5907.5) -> 5903.0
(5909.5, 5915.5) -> 5915.0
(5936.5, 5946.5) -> 5939.0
